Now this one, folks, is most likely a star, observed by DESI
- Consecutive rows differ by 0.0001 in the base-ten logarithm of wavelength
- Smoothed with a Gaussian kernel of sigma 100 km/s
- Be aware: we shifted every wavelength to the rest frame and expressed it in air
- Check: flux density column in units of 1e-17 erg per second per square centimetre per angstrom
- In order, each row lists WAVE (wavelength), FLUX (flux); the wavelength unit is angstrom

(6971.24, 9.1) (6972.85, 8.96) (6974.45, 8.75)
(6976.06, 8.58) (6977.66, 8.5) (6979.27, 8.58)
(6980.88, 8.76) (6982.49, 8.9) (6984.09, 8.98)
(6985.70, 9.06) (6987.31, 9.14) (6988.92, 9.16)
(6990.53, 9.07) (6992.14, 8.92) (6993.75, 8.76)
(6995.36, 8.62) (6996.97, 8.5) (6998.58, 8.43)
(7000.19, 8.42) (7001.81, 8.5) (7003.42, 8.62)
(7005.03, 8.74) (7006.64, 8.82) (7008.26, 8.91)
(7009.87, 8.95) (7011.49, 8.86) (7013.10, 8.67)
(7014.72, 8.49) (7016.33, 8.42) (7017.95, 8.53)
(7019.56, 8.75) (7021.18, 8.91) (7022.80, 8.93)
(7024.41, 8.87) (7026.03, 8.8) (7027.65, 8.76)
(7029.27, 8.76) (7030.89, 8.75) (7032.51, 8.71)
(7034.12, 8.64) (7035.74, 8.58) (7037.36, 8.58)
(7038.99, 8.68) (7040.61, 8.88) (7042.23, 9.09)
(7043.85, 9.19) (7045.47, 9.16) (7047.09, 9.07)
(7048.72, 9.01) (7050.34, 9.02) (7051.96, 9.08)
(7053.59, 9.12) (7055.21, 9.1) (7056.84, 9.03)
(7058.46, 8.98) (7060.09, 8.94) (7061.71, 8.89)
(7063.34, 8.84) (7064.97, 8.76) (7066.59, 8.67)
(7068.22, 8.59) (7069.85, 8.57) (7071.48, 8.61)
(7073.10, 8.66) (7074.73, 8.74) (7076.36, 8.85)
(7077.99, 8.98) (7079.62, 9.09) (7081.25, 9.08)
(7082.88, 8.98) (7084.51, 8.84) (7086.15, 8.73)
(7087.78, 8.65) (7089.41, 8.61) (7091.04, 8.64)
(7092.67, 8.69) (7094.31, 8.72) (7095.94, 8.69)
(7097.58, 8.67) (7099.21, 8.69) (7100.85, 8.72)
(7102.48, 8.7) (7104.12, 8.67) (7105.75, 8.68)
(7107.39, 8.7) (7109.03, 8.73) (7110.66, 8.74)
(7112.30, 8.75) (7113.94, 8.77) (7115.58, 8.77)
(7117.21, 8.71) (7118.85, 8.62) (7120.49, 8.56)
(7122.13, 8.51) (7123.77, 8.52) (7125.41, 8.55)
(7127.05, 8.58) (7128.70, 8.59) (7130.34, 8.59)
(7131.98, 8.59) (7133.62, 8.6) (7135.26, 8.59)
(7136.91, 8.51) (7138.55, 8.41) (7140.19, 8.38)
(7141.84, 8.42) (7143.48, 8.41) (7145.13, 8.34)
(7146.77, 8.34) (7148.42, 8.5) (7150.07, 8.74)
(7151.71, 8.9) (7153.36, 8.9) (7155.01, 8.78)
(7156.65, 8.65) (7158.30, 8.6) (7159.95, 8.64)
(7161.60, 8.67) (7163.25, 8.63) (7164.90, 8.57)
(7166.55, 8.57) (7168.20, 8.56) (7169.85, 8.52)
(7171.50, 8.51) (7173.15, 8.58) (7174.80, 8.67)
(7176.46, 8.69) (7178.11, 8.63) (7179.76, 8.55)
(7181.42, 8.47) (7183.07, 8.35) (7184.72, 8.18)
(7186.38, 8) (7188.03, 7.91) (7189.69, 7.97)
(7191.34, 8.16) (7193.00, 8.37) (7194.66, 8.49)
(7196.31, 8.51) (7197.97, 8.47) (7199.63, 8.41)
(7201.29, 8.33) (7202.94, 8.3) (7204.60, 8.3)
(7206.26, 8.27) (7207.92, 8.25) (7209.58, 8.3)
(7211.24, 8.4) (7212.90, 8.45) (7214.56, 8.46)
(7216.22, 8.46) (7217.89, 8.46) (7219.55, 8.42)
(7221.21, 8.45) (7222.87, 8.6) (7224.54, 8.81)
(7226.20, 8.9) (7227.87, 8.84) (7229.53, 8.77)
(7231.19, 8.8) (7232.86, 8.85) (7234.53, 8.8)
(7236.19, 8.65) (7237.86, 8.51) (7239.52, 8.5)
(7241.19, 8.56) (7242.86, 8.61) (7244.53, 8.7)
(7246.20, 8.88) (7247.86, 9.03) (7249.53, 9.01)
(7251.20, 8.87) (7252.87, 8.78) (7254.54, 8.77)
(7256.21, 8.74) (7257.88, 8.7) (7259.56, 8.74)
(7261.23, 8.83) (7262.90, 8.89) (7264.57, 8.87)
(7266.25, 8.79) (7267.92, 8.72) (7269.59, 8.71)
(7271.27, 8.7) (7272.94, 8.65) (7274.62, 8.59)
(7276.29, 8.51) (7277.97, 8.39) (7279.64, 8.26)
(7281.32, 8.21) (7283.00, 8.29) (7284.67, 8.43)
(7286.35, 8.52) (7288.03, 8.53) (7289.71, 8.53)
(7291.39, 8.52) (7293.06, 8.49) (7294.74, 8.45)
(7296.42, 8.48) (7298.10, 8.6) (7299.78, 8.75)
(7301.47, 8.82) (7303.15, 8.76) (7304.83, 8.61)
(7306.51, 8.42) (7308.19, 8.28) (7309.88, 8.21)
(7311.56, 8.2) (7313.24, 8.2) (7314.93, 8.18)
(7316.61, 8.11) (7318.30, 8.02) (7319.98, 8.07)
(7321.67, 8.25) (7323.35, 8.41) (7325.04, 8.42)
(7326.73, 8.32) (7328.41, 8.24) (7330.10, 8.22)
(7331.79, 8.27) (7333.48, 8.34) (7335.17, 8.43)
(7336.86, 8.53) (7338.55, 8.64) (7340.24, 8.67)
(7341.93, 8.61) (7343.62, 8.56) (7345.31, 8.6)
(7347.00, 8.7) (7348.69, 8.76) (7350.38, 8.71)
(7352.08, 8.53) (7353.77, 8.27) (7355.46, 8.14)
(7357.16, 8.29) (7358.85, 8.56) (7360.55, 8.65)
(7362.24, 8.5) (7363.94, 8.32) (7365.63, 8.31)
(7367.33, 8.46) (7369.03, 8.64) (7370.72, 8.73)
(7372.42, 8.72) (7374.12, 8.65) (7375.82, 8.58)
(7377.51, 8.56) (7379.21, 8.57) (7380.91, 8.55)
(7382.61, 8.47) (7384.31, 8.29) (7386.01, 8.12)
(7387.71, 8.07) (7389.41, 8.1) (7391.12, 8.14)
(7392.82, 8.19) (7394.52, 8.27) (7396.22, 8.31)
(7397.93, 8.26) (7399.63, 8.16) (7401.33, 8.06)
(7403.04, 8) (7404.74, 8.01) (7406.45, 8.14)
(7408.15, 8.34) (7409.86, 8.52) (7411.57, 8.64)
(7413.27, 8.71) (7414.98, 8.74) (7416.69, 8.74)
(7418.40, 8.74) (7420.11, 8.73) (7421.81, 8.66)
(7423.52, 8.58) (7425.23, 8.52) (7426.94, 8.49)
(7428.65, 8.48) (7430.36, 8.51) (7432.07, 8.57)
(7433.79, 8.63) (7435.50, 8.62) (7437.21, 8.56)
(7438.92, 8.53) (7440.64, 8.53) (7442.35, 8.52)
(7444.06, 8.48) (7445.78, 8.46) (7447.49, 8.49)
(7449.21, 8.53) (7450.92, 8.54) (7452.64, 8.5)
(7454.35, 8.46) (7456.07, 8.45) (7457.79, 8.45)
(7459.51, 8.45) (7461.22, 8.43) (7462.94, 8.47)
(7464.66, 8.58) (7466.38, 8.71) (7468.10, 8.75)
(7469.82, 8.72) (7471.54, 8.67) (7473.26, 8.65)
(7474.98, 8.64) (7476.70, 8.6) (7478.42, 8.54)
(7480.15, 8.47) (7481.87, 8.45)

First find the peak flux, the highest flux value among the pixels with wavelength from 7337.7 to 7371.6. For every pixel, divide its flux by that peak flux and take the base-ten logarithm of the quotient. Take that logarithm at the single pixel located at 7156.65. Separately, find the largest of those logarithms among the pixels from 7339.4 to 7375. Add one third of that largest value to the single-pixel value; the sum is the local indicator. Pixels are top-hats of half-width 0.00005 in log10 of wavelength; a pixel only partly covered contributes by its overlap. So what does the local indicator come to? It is -0.005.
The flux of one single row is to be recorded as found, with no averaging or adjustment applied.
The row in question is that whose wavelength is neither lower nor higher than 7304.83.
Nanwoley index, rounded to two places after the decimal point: 8.61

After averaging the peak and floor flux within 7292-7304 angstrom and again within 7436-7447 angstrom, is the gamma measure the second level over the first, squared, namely 0.971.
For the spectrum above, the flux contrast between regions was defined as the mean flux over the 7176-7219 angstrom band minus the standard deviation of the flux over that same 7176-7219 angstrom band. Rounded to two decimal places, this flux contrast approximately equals 8.16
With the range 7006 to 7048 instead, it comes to 8.60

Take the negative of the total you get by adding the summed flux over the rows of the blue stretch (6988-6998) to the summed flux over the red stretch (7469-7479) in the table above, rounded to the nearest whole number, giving -105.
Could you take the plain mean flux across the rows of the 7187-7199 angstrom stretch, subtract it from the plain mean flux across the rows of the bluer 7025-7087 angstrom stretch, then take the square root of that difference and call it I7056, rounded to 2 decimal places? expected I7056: 0.77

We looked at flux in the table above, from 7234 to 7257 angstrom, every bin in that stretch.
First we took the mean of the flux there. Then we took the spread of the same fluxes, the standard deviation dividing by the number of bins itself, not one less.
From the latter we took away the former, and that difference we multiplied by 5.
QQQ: -42.9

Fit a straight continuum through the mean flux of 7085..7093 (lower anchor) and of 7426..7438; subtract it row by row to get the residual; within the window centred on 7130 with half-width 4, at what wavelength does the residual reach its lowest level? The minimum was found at 7127.05 angstrom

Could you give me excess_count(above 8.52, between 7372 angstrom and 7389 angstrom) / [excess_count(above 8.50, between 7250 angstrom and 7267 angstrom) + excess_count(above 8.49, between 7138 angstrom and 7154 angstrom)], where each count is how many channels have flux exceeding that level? 0.43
